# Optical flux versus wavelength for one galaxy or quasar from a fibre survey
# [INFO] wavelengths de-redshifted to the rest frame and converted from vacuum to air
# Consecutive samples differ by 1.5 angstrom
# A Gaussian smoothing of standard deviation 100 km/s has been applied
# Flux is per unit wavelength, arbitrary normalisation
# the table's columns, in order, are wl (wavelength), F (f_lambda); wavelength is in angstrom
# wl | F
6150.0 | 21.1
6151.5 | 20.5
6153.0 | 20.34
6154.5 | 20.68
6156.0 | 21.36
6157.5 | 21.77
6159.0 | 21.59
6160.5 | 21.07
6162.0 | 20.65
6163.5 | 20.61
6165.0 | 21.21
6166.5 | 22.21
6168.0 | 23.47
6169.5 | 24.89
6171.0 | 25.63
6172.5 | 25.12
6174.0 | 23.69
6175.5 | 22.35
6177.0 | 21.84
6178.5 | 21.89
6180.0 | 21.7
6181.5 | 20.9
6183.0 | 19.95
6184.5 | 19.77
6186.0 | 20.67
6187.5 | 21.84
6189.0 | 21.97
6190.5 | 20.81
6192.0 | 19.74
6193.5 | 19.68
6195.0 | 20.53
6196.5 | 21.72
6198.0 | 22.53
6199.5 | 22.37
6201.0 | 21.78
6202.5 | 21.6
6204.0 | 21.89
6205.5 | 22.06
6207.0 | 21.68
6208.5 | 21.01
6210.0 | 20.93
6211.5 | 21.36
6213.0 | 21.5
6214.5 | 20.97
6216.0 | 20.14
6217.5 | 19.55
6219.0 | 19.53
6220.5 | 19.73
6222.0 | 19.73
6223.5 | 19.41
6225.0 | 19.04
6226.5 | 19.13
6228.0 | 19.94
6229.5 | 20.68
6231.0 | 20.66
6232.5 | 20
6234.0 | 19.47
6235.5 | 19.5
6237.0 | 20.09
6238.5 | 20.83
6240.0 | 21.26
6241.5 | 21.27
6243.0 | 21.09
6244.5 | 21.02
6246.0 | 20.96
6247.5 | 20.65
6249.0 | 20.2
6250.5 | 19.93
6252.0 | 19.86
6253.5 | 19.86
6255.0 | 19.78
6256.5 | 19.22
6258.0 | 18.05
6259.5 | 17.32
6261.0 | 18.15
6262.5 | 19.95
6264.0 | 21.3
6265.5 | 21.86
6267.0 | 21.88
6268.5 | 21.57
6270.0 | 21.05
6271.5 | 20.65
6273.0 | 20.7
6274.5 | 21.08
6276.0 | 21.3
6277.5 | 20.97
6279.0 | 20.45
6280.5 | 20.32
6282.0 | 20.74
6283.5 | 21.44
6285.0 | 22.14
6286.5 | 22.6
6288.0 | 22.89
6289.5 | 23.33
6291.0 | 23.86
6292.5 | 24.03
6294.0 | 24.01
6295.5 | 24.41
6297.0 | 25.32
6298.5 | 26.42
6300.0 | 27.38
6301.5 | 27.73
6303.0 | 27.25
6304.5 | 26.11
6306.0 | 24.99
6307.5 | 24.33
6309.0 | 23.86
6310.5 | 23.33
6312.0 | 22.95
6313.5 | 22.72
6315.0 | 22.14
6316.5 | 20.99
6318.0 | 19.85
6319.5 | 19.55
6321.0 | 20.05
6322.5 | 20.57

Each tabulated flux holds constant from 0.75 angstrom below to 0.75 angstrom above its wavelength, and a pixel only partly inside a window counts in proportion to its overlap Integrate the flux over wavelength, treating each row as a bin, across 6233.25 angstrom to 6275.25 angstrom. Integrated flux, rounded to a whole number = 853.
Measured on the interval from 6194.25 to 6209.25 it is 326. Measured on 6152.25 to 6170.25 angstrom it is 390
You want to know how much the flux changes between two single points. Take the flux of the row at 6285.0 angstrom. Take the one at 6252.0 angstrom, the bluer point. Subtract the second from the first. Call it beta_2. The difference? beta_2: 2.3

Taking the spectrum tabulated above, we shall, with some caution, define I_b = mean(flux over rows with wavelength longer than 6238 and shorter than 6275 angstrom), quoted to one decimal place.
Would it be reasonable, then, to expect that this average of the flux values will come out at 20.4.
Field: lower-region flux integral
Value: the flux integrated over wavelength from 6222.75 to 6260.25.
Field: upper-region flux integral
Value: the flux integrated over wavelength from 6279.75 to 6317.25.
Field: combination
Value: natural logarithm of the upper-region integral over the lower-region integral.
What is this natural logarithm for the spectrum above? 0.18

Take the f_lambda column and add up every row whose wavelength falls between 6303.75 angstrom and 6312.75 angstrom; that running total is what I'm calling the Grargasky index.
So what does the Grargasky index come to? 146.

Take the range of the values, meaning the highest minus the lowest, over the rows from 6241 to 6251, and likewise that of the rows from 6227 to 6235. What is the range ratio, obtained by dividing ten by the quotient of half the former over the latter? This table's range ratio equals 18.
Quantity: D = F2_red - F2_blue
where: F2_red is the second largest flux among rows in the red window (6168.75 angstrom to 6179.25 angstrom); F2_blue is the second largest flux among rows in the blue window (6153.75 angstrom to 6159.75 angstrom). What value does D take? 3.5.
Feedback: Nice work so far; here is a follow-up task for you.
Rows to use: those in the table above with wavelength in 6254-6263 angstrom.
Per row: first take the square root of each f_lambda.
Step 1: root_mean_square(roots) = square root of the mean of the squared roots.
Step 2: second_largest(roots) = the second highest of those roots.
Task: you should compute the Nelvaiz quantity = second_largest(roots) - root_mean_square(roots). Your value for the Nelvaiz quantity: 0.118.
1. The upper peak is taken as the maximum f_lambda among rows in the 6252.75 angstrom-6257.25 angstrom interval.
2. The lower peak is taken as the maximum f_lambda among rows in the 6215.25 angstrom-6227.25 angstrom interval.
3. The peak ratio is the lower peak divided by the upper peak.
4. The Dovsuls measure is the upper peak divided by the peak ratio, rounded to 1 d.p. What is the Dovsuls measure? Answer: 19.6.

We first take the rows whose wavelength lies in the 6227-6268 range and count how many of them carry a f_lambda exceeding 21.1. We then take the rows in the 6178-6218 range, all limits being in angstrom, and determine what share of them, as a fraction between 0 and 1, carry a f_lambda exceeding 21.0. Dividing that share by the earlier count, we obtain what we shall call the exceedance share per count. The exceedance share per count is 0.111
